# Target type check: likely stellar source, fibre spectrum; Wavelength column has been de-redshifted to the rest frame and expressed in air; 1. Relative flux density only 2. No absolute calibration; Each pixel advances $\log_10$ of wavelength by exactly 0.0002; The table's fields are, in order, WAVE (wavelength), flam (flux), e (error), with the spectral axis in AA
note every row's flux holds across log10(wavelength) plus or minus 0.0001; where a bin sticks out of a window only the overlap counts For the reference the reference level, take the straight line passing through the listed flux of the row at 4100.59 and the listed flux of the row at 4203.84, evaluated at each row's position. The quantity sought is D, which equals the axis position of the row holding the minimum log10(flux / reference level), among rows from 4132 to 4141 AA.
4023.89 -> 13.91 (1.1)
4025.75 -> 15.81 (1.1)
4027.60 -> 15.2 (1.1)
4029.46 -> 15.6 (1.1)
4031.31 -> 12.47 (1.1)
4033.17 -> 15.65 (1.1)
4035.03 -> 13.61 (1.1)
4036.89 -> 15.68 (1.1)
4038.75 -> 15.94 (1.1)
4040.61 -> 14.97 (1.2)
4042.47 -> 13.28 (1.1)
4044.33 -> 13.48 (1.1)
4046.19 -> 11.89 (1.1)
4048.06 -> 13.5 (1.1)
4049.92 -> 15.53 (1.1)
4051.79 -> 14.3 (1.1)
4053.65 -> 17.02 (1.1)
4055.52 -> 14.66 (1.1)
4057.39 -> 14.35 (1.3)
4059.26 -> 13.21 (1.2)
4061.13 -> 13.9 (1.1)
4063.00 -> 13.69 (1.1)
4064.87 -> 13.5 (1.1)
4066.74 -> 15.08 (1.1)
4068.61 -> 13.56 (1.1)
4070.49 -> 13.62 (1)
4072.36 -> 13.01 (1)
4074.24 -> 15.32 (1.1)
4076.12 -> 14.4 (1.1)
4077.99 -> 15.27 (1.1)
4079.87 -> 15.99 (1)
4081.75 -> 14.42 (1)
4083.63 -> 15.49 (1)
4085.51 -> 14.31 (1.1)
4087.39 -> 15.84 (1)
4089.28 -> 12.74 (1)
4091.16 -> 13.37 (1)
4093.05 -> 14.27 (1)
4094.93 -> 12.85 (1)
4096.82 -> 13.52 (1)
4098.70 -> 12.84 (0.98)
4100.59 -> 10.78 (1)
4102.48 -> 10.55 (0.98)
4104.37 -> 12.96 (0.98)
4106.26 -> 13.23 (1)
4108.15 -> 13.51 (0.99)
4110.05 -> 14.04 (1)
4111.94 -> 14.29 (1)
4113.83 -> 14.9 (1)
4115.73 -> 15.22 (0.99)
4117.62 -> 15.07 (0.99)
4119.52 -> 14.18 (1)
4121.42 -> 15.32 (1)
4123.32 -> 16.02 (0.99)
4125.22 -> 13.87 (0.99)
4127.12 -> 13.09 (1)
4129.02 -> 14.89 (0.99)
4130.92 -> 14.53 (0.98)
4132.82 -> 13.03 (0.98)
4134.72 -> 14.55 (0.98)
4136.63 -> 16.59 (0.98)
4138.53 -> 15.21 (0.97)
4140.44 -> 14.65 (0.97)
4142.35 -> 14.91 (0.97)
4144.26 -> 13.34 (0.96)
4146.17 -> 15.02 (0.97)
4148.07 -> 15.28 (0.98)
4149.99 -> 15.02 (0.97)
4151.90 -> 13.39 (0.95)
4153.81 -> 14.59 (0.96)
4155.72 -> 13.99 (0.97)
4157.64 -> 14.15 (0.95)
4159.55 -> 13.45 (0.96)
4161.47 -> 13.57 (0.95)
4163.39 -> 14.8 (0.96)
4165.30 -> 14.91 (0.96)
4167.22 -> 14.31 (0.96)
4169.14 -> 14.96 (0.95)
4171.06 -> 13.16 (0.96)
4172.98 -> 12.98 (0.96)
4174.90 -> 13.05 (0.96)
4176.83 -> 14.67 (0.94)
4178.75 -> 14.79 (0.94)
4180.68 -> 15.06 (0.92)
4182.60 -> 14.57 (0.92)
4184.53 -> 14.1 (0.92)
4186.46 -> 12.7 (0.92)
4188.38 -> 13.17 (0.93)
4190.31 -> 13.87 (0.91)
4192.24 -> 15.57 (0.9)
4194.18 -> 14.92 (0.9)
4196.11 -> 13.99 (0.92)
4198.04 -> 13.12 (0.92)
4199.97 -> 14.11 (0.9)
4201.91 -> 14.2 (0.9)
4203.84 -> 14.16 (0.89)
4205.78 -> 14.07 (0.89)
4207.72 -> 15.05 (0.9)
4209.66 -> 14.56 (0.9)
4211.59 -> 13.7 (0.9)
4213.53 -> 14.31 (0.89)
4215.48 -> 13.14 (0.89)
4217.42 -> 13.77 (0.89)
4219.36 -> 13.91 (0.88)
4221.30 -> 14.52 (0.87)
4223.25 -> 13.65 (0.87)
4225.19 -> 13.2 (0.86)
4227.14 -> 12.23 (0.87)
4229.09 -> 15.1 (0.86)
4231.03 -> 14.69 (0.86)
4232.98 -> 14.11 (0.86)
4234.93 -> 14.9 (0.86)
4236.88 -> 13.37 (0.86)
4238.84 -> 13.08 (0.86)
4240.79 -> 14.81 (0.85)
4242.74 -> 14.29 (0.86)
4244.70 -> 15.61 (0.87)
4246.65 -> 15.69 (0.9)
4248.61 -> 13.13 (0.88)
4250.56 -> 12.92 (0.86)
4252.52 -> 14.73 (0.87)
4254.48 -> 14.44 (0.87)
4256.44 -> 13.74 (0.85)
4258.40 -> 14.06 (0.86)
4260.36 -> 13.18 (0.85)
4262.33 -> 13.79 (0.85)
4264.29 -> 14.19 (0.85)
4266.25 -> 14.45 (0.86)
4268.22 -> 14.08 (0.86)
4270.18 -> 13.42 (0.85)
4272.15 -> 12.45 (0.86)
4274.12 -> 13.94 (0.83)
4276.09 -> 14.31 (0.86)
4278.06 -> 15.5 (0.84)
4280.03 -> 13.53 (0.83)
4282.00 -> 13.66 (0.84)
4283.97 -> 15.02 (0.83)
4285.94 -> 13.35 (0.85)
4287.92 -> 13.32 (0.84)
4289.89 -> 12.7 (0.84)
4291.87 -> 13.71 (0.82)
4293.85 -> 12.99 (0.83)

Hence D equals 4132.82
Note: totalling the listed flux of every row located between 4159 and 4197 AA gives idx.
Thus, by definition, 283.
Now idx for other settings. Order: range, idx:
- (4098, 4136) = 277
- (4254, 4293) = 277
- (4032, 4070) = 287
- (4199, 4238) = 281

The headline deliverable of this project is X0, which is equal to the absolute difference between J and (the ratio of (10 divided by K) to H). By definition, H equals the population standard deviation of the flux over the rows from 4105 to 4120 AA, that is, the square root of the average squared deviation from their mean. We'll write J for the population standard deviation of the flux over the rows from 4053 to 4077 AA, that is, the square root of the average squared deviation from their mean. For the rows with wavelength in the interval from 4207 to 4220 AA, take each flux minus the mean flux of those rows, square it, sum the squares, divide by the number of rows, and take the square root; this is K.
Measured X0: 24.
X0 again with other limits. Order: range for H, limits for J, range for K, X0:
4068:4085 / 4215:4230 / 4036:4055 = 6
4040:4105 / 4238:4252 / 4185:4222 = 10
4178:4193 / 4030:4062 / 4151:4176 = 15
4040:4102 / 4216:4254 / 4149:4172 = 12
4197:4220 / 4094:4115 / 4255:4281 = 27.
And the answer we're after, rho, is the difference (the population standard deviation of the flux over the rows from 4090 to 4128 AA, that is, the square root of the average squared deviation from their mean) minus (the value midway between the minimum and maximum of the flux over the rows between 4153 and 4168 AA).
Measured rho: -12.8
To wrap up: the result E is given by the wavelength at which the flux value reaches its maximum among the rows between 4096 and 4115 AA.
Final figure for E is 4113.83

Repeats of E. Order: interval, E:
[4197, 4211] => 4207.72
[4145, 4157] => 4148.07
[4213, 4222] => 4221.30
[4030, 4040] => 4038.75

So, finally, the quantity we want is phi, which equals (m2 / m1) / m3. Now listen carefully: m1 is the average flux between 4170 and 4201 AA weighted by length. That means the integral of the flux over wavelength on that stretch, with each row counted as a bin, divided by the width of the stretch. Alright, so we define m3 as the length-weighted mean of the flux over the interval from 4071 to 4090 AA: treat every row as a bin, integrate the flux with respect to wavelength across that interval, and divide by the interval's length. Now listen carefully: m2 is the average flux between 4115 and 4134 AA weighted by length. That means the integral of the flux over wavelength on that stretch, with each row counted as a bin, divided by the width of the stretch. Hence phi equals 0.0707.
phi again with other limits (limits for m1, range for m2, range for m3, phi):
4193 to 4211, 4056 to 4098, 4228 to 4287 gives 0.0705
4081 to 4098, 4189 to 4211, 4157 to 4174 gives 0.0724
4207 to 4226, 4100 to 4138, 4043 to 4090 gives 0.0703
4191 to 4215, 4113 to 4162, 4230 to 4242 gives 0.0718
